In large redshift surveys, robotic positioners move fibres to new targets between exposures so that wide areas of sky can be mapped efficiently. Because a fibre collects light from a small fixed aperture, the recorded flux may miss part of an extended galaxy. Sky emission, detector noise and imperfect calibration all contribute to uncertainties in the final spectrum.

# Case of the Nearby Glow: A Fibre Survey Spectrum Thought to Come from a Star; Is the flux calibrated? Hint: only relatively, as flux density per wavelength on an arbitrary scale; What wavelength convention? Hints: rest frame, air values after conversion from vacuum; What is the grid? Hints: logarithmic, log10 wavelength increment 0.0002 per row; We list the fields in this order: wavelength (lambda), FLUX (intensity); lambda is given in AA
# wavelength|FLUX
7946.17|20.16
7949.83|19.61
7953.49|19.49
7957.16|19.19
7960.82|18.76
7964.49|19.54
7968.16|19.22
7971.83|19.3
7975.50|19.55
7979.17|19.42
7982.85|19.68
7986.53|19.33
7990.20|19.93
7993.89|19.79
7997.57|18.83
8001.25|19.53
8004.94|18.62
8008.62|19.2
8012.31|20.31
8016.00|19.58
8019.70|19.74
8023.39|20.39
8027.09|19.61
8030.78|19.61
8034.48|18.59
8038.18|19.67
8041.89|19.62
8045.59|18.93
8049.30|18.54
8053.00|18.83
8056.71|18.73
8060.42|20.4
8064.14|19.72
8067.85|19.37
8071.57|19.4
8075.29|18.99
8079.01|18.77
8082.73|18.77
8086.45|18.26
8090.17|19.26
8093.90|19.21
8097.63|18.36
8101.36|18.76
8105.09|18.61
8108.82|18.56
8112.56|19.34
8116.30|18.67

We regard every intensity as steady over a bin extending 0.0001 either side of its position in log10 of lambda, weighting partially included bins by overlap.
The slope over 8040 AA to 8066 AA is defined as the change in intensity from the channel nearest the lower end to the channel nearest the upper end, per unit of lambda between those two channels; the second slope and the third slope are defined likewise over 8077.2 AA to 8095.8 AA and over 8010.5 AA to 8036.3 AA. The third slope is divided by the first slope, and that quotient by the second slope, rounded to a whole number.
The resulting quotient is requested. -584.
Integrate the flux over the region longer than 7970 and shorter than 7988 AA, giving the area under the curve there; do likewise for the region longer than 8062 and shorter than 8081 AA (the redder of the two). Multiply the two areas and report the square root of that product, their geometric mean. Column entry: 358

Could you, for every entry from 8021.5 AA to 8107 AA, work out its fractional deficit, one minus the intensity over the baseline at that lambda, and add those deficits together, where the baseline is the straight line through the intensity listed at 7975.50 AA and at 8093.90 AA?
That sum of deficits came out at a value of 0.18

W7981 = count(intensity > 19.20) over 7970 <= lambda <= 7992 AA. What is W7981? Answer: 6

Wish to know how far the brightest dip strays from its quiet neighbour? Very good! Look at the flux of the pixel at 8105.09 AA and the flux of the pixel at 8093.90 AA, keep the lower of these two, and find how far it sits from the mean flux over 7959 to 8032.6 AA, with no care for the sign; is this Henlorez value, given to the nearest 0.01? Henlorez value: 0.89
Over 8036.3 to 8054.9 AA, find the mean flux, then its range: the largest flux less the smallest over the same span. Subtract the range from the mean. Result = 18.0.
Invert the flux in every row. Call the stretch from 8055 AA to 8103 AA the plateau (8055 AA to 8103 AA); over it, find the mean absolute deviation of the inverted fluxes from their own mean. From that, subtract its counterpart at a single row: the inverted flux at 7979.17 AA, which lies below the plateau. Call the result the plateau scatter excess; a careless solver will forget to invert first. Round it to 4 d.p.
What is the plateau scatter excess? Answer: -0.0503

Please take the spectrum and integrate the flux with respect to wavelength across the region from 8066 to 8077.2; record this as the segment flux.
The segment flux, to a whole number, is 215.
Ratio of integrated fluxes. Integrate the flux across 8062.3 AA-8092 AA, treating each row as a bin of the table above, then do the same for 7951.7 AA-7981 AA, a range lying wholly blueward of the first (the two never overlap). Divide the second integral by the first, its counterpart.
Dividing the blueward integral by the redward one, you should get 1.00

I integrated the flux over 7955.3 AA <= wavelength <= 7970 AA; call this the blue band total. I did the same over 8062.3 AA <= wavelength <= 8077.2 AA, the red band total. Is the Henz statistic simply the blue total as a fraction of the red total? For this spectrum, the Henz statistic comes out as 0.977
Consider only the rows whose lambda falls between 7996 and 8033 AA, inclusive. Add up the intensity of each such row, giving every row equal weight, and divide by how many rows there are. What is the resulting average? 19.5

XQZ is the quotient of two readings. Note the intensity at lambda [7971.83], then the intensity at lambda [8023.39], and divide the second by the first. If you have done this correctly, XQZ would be 1.06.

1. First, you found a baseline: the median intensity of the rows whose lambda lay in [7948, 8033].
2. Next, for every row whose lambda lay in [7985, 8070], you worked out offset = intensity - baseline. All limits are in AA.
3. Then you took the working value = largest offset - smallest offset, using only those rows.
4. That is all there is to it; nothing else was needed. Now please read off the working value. 1.86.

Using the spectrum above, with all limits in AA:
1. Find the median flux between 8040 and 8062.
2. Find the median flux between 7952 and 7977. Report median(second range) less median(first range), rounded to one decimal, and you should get 0.4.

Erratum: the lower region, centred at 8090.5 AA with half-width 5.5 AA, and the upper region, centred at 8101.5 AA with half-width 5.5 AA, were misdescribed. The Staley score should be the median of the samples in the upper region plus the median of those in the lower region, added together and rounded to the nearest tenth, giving 37.8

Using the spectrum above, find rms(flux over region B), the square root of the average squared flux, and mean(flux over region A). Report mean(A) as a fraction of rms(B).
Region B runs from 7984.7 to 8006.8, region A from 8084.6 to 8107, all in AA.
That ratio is 0.97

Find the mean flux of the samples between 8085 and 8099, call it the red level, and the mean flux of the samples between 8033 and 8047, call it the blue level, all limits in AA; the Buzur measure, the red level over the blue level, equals 0.978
